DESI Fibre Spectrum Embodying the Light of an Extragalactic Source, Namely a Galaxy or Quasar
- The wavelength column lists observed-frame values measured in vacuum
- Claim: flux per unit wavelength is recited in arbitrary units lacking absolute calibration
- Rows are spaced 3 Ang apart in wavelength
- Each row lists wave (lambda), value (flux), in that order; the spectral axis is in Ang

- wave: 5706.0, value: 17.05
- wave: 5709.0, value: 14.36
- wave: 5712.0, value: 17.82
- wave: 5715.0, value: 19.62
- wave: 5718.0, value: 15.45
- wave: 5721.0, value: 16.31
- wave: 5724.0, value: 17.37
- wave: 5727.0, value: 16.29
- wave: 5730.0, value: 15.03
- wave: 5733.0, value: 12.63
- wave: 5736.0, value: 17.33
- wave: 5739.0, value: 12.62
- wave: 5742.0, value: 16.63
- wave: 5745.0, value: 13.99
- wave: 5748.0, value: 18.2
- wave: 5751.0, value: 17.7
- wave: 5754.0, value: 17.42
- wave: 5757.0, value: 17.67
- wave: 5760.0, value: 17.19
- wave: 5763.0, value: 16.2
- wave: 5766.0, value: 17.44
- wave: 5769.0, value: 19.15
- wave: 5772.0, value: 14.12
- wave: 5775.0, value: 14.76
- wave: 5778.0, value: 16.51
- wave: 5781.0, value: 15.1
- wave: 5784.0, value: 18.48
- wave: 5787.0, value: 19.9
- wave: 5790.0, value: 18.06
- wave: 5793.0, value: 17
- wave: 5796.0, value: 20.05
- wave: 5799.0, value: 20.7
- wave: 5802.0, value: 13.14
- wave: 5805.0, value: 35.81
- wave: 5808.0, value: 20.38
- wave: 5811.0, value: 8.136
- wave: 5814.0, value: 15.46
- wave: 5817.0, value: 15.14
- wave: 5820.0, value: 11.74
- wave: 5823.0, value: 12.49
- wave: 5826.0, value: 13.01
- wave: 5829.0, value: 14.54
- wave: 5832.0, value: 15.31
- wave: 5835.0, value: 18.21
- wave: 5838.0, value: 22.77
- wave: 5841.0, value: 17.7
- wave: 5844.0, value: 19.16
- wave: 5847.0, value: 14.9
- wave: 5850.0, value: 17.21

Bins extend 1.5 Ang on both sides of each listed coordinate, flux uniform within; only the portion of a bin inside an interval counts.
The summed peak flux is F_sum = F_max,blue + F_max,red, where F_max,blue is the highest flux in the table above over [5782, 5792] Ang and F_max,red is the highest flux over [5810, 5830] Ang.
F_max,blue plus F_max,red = 35.4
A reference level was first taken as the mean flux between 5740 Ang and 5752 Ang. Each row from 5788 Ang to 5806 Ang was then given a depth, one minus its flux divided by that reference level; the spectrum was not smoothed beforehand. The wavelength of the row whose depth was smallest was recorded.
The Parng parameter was 5805.0 Ang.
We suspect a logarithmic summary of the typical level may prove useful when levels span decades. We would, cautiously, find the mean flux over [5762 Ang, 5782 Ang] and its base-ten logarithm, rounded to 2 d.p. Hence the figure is 1.21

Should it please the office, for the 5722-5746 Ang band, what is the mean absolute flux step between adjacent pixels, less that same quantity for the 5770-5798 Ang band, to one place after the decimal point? 1.2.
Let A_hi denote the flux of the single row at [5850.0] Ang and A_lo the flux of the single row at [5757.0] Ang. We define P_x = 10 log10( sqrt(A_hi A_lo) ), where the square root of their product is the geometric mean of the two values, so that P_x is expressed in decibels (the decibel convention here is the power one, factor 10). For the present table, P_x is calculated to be 12.4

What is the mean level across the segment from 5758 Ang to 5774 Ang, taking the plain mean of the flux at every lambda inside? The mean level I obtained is 16.8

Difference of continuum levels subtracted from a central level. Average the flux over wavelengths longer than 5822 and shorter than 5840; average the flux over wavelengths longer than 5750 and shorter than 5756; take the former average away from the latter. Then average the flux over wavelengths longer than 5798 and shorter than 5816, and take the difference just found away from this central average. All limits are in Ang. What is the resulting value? 17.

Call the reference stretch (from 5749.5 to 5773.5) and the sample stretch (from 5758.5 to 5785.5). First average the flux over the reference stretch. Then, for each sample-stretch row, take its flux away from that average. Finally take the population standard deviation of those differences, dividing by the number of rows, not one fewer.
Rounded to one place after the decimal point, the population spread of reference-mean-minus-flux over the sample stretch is 1.6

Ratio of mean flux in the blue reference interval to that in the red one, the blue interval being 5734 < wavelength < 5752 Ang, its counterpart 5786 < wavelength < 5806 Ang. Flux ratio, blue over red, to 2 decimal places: 0.78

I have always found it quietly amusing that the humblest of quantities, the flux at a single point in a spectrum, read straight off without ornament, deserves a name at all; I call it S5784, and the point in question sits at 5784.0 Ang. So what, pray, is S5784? 18.48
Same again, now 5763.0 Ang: 16.2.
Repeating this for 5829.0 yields 14.54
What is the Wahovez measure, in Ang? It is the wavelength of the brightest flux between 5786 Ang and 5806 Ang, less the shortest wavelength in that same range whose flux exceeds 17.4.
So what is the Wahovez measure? 18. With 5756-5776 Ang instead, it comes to 12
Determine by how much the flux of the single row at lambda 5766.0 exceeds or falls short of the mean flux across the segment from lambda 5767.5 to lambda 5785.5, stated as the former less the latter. 1.1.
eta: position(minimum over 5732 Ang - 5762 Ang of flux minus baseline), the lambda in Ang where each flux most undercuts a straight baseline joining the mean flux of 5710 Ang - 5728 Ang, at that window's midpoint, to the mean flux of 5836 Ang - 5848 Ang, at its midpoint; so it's 5739.0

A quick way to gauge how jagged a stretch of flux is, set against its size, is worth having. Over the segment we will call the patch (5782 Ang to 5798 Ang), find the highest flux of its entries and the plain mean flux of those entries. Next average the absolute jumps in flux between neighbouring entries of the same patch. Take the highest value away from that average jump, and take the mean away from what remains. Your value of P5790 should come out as -37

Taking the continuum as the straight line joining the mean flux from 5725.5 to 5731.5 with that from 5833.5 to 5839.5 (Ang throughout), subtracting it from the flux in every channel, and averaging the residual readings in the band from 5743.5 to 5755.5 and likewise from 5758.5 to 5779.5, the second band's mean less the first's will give -1.2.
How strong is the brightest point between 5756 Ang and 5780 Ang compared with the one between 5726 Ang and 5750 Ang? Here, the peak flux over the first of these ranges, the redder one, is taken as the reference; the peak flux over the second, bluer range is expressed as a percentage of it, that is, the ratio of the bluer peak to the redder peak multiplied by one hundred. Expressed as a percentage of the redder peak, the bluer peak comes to 95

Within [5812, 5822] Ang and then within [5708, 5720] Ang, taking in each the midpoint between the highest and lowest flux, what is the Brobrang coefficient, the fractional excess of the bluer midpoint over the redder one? 0.25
